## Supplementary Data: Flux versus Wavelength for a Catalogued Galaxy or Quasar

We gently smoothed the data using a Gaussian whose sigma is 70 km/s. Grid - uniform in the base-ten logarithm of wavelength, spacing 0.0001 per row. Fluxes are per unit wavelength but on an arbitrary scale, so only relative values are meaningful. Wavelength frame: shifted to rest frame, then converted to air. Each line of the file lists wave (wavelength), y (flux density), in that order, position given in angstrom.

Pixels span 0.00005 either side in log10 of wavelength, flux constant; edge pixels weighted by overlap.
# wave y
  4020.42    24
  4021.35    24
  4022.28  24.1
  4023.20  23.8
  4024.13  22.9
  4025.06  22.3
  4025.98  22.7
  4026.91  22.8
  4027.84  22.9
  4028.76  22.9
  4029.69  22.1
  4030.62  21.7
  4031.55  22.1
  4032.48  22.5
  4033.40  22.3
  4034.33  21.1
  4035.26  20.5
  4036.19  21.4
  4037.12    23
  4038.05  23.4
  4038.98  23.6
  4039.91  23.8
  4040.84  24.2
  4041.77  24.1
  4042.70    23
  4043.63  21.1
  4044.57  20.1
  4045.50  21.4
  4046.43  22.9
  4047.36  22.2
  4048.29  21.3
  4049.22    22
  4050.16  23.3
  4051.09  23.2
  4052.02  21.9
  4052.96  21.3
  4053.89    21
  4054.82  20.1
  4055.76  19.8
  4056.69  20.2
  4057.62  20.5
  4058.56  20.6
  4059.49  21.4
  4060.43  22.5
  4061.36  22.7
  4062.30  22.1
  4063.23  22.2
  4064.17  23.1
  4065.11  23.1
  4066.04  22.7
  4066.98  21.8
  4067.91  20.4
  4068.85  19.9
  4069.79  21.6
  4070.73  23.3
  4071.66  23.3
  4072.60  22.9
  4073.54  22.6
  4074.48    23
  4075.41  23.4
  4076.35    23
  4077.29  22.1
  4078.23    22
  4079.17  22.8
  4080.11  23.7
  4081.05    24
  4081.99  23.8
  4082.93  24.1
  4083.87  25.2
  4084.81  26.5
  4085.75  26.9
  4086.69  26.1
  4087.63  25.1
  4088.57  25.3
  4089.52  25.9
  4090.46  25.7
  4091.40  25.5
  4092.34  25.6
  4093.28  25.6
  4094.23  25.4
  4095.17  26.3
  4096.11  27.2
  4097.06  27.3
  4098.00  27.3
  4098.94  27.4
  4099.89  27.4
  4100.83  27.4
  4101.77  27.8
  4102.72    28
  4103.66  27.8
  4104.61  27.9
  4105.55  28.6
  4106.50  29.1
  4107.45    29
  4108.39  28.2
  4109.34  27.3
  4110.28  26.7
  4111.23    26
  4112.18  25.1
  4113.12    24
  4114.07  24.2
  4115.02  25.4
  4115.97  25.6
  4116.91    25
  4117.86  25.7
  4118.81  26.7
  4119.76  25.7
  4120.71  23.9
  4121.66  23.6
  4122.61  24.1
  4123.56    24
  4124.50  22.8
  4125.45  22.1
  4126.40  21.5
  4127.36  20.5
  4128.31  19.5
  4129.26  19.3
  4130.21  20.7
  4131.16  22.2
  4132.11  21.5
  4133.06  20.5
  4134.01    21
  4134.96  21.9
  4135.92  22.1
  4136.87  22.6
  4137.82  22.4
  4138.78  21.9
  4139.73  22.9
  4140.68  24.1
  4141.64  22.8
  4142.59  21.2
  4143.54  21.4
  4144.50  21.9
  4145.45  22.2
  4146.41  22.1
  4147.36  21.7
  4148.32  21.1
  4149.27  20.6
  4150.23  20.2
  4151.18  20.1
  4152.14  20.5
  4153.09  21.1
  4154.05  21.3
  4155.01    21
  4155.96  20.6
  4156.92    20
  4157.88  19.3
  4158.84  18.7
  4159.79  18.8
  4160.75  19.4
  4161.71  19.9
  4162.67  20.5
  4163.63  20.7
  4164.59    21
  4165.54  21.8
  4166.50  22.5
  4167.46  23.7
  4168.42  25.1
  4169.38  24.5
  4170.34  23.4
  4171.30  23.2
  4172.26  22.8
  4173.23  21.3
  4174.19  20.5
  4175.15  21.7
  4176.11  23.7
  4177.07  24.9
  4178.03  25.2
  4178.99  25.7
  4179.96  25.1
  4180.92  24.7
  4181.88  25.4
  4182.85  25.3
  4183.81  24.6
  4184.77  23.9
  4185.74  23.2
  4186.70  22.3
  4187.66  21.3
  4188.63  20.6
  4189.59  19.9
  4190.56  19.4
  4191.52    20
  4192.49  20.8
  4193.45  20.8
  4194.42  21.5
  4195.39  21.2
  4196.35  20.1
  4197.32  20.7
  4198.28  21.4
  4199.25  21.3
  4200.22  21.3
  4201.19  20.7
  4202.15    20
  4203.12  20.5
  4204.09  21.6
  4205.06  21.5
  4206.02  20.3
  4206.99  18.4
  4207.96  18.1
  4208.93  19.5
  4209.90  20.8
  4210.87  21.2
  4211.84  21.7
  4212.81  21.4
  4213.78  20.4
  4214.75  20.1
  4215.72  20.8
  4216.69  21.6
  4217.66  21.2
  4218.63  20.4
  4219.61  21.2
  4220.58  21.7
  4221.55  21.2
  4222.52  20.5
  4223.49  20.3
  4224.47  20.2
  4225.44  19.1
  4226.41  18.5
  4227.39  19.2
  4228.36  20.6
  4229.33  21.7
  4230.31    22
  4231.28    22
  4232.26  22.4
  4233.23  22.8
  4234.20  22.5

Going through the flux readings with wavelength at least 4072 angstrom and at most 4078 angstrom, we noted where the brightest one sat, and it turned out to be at 4075.41 angstrom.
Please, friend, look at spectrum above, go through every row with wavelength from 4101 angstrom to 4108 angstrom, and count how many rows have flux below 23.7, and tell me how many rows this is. 0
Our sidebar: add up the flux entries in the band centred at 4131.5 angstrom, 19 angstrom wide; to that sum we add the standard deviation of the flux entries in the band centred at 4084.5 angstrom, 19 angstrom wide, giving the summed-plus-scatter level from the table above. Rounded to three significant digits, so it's 439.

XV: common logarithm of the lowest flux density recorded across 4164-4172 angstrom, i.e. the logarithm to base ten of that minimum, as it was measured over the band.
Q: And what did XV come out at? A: 1.32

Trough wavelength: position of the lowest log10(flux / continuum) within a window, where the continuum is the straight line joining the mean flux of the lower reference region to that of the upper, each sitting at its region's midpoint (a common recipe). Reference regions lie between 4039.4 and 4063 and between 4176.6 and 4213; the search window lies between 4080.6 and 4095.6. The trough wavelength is 4081.99 angstrom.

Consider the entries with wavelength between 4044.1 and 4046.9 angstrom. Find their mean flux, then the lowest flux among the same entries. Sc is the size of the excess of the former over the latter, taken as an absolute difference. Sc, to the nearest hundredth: 1.37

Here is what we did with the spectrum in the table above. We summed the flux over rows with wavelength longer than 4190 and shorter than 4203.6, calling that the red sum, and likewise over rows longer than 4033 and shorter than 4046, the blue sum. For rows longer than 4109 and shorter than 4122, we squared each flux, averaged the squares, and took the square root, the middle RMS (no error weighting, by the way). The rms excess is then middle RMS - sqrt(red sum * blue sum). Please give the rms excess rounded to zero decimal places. -276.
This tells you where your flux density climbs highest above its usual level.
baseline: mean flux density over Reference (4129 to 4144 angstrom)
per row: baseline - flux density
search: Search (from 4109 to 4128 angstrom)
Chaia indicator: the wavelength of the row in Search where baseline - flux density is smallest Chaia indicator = 4109.34 angstrom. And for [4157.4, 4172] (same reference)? 4168.42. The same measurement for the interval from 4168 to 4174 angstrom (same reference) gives 4168.42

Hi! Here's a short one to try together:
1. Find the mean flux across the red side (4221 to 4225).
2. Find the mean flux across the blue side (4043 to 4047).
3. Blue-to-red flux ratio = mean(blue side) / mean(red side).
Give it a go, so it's 1.04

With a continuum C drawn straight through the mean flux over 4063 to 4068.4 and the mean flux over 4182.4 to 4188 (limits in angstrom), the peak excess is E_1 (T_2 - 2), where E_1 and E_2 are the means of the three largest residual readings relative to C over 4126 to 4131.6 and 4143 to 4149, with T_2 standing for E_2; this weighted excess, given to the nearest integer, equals 4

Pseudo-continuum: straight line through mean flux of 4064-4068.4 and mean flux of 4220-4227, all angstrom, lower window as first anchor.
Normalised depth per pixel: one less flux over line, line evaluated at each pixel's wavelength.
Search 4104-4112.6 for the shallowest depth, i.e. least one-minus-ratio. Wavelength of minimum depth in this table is 4106.50 angstrom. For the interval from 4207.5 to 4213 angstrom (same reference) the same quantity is 4211.84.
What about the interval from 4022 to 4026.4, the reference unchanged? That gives 4022.28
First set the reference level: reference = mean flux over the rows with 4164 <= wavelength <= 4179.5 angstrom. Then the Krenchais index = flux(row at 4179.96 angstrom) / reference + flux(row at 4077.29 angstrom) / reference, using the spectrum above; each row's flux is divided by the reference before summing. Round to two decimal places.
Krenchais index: 2.04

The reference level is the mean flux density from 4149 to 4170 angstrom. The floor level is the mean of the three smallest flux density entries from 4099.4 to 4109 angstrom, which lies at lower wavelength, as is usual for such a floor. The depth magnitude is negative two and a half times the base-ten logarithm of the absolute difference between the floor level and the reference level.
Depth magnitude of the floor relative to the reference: -2.04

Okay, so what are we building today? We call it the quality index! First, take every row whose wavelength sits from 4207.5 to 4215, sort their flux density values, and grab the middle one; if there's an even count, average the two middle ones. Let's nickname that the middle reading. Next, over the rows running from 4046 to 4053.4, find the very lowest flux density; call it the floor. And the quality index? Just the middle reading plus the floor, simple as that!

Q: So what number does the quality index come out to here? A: 41.9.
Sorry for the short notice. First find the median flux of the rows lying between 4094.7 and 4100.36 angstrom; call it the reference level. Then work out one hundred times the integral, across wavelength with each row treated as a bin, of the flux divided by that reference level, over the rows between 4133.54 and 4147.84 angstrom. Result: 1160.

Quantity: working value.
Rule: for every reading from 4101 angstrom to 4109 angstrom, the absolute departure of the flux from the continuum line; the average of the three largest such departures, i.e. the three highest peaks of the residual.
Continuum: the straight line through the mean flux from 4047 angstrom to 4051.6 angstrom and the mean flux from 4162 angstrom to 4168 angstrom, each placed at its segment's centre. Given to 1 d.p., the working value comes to 6.8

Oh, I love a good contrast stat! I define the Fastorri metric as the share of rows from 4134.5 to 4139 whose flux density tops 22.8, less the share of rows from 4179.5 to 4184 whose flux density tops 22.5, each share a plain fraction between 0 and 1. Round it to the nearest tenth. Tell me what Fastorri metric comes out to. -1.0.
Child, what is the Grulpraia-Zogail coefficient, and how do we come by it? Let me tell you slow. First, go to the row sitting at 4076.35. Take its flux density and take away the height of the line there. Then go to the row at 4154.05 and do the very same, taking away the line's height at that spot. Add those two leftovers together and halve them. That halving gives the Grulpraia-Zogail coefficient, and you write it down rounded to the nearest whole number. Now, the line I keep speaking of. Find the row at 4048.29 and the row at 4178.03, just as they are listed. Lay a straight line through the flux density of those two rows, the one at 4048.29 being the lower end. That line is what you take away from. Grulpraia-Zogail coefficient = -1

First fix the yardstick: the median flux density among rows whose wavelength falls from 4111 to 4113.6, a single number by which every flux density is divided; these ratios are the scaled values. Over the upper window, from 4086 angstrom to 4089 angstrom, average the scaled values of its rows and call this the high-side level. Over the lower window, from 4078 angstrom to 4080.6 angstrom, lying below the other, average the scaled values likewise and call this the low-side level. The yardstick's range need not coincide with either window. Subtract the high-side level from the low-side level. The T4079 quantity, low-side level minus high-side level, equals -0.11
